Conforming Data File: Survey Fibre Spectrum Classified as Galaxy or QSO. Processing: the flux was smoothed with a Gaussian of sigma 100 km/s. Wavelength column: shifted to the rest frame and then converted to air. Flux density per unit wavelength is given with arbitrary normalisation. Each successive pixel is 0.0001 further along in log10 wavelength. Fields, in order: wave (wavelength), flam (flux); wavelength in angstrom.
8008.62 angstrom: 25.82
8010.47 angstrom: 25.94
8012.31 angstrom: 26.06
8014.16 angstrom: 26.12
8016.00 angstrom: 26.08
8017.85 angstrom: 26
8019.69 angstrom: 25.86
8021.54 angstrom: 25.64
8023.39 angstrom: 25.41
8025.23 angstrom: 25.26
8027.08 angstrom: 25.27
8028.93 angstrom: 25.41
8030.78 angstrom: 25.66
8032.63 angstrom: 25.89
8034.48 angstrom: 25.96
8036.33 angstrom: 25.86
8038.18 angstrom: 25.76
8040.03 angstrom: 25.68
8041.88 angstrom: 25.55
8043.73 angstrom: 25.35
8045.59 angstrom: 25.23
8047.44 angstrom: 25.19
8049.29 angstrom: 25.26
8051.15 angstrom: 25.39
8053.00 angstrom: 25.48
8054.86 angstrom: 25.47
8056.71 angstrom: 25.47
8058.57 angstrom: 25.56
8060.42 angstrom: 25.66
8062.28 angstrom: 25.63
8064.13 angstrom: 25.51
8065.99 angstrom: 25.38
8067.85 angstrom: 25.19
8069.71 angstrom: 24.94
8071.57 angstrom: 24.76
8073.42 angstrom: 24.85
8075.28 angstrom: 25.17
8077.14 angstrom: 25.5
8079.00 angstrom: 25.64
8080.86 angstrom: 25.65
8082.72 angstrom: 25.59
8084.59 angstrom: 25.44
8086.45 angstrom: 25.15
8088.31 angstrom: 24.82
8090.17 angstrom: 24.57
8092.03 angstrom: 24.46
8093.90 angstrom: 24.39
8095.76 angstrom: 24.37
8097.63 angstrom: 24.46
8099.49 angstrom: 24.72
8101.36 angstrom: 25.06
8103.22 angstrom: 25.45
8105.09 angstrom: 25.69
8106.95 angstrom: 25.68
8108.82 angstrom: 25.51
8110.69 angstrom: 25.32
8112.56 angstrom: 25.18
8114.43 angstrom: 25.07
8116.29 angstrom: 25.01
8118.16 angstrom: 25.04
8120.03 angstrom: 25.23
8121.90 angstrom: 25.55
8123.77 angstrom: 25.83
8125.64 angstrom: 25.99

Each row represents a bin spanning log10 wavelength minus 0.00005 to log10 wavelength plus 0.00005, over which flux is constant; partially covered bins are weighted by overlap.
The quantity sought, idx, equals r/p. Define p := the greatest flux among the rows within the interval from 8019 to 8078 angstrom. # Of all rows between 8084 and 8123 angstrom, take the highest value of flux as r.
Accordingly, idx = 0.99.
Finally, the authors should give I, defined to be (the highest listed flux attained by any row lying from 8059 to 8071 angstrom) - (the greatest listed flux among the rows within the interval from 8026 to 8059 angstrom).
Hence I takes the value -0.3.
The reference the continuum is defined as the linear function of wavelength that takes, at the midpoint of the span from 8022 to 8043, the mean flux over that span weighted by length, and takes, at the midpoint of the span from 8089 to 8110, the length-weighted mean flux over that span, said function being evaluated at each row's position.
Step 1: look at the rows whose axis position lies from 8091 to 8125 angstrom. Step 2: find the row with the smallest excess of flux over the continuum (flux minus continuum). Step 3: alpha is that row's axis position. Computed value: 8095.76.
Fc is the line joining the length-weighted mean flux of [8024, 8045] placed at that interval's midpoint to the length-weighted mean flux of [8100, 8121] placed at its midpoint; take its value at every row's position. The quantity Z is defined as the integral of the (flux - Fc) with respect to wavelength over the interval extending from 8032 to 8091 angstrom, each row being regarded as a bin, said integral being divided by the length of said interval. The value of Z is -0.09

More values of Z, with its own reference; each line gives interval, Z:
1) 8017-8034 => -0.03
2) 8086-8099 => -0.77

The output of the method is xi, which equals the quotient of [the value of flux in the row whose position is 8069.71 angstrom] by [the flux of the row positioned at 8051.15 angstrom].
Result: 0.98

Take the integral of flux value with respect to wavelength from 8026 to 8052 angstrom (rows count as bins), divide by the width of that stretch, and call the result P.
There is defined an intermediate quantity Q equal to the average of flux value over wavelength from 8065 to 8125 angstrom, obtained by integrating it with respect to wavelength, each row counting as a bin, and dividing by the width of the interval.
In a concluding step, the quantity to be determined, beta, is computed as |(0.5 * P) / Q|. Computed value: 0.507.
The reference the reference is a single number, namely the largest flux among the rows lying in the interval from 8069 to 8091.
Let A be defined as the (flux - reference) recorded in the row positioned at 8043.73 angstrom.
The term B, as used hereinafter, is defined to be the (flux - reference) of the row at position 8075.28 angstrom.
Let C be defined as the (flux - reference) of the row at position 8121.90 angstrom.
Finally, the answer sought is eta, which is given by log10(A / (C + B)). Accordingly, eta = -0.3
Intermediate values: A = -0.30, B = -0.5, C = -0.10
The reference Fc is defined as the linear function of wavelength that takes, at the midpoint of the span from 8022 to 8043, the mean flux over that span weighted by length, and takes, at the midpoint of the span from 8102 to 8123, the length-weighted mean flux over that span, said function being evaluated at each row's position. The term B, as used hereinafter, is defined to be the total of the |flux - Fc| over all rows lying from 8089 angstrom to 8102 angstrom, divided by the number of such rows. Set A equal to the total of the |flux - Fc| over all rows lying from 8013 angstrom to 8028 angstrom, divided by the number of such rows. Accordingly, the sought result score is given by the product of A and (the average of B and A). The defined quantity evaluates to 0.17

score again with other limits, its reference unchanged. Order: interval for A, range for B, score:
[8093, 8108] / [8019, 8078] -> 0.24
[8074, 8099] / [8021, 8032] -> 0.18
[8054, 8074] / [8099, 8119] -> 0.06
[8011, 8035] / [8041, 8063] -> 0.06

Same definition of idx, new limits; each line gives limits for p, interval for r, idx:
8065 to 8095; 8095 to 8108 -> 1.00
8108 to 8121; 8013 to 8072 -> 1.02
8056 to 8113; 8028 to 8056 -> 1.01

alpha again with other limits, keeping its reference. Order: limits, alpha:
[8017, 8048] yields 8025.23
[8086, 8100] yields 8095.76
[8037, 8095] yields 8093.90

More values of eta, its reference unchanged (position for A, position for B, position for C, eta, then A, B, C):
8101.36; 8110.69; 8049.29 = -0.1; -0.59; -0.3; -0.39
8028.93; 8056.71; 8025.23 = -0.4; -0.24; -0.2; -0.39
